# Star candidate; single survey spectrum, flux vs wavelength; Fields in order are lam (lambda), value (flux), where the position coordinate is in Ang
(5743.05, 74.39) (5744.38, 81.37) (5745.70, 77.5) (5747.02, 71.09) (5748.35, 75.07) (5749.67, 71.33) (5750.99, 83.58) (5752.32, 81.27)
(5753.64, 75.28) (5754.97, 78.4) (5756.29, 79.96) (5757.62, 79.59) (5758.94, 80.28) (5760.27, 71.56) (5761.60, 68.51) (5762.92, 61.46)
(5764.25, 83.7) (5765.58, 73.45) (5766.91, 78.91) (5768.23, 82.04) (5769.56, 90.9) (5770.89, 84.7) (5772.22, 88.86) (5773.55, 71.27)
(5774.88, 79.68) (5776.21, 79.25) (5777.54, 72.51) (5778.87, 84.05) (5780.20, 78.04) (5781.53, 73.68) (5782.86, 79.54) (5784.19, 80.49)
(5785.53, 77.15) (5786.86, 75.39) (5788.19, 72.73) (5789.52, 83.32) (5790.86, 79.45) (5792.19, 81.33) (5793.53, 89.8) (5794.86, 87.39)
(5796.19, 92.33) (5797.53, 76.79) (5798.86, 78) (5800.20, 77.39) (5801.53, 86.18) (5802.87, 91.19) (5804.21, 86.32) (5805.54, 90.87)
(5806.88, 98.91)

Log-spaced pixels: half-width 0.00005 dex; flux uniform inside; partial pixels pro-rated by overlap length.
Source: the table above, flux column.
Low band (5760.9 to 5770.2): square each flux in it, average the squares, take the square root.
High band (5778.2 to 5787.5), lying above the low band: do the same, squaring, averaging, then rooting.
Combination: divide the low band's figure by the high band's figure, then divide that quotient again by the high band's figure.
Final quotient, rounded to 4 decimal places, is 0.0126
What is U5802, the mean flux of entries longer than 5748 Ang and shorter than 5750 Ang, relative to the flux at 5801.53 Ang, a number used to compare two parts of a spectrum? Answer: 0.85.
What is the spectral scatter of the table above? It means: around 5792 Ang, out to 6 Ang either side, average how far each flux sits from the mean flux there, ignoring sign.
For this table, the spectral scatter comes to 5.5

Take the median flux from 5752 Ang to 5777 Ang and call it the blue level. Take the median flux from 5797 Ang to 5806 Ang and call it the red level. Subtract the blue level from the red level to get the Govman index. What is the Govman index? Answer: 7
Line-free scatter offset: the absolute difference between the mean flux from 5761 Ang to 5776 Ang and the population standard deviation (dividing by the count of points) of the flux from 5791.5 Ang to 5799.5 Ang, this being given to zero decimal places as 73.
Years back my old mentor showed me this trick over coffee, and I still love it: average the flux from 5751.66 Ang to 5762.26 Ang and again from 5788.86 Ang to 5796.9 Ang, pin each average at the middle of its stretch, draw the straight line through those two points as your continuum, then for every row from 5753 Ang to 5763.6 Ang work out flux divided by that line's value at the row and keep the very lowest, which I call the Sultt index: 0.785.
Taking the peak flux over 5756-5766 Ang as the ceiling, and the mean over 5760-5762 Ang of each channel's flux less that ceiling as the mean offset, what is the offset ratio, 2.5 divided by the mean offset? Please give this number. -0.18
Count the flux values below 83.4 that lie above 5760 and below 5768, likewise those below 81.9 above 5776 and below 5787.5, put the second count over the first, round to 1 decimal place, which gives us 1.6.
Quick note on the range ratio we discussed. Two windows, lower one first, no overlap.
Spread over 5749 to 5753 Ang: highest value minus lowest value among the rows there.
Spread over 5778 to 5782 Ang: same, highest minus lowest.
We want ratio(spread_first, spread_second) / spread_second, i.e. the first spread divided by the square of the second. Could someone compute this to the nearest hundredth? 0.11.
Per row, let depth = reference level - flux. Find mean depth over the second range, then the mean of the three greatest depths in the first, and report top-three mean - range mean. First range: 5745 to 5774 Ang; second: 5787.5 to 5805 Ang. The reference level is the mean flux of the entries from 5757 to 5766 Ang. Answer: 16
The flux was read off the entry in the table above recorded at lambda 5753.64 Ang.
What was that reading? 75.28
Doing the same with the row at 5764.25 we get 83.7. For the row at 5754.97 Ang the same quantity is 78.4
